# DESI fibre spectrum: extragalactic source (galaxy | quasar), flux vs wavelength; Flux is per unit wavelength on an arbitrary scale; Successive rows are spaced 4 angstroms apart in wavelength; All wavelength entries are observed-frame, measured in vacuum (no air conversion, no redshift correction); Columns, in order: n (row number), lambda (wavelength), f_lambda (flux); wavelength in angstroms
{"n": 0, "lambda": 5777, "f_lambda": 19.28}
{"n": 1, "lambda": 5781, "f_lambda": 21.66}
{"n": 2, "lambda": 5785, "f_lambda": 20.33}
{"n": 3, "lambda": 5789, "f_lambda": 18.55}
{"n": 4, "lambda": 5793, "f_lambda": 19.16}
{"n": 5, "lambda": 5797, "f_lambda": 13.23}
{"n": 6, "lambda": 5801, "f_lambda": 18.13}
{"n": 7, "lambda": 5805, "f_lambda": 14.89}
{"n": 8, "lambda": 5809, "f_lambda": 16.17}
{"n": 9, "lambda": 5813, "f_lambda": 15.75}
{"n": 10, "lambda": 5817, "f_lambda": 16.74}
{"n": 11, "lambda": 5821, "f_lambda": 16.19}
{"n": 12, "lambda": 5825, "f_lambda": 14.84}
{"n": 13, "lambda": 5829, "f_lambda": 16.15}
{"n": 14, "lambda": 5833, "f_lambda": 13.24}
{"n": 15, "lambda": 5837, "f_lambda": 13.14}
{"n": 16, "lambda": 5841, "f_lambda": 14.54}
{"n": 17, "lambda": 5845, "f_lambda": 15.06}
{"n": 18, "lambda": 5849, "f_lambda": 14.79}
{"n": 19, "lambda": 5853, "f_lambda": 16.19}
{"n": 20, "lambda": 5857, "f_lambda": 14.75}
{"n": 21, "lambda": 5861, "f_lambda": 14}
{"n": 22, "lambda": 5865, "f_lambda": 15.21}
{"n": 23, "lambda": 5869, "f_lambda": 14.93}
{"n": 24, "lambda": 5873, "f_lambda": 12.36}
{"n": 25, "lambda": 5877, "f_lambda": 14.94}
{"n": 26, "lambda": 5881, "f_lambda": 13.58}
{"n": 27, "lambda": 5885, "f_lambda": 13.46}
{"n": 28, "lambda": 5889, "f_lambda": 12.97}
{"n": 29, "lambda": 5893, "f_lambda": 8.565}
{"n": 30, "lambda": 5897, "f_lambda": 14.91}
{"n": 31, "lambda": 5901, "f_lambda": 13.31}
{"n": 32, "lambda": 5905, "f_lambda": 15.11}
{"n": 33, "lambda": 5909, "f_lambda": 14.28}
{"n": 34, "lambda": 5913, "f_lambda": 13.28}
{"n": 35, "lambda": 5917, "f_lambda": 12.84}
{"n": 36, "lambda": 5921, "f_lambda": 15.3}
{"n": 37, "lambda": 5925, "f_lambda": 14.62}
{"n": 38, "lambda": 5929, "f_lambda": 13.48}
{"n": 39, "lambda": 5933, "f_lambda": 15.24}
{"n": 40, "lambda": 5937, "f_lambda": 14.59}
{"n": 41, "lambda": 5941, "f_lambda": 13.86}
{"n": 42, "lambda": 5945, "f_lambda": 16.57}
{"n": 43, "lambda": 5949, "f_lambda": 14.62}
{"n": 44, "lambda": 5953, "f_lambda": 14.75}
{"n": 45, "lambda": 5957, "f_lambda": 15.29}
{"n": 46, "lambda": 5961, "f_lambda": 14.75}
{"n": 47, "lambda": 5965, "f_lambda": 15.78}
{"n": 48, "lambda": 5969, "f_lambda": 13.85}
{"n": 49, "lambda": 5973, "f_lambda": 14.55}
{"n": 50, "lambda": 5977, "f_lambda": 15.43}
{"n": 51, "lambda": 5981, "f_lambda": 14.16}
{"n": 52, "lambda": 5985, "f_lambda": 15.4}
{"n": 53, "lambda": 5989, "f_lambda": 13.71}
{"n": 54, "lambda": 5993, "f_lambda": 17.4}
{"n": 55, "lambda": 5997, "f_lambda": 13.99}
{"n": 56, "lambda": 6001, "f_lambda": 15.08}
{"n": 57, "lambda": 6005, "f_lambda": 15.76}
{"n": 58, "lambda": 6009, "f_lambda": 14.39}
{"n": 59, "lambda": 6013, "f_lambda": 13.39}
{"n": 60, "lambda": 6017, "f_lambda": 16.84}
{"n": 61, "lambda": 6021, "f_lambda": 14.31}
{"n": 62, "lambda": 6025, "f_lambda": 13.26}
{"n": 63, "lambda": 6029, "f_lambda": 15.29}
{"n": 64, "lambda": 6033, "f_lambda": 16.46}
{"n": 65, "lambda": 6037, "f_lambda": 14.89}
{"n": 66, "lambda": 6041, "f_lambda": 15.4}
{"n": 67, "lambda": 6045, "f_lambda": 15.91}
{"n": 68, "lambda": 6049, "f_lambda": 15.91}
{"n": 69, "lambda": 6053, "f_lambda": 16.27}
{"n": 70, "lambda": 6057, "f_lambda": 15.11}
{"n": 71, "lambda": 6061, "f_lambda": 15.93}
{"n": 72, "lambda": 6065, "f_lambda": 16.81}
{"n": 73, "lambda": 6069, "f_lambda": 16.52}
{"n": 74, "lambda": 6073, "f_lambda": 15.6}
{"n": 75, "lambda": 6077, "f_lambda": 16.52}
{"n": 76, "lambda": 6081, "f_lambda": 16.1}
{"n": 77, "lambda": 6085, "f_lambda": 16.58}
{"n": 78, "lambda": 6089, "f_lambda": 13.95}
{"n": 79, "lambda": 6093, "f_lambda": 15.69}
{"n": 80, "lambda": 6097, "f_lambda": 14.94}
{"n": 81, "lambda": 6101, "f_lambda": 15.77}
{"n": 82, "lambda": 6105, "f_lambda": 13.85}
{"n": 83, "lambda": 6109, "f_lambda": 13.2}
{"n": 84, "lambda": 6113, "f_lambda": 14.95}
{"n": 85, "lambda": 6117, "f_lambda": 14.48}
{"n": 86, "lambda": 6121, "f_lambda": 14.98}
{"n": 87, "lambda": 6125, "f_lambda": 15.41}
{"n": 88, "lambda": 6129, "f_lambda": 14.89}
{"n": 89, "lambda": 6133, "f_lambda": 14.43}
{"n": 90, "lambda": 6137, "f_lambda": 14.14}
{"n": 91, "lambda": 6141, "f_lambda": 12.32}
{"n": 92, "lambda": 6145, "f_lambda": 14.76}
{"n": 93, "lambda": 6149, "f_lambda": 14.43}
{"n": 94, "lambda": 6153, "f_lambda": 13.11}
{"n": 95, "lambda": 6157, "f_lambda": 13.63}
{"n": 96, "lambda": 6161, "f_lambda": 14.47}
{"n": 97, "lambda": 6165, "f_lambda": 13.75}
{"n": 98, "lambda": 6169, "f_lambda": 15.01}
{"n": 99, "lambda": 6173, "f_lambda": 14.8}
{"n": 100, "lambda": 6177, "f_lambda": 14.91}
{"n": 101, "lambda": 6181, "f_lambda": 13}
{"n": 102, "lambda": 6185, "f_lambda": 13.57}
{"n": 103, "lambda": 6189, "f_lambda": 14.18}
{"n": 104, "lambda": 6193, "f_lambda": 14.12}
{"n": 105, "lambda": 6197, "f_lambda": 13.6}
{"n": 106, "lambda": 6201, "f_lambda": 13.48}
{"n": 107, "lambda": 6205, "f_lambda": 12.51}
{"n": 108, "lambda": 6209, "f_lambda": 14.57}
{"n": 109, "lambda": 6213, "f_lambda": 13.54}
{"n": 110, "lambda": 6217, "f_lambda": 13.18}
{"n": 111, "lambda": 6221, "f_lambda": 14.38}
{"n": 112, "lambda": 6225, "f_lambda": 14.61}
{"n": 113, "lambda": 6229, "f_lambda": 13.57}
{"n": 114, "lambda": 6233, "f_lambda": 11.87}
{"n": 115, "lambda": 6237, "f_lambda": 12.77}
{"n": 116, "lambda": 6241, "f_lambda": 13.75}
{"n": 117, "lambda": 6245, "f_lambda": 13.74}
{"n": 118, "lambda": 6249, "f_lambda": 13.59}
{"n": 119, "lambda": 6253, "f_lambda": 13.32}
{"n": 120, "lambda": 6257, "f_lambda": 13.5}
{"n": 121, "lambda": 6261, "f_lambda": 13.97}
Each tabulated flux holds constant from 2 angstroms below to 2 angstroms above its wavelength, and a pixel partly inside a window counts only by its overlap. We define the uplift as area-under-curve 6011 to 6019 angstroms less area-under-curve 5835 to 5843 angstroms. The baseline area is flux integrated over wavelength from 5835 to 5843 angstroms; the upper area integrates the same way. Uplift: 10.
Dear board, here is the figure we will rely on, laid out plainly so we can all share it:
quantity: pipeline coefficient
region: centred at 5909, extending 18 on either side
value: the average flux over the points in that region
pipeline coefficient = 13.6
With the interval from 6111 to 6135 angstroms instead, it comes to 14.9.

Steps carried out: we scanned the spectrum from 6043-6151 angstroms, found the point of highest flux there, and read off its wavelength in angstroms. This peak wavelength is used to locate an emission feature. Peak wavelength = 6065 angstroms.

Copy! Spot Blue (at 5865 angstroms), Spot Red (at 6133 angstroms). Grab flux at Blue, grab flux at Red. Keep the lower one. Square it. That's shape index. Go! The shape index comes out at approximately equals 208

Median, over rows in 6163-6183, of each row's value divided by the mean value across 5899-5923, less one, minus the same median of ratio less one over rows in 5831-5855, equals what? 0.010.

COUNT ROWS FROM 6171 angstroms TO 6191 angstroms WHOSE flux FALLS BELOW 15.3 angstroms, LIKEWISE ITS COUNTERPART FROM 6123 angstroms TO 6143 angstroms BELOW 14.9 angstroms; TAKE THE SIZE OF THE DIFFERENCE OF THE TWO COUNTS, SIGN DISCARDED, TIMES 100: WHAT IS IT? 100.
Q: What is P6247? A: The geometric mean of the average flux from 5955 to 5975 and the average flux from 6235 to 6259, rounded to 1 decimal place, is 14.1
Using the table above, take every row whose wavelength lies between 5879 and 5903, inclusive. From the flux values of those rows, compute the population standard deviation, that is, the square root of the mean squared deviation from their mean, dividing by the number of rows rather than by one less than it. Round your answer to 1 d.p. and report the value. 2.0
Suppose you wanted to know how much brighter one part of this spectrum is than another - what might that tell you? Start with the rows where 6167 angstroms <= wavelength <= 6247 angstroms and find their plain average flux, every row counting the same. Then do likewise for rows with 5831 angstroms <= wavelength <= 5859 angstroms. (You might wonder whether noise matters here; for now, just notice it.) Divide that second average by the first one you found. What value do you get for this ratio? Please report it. 1.06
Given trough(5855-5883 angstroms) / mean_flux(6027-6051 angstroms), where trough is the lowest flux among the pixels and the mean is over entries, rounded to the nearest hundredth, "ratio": 0.79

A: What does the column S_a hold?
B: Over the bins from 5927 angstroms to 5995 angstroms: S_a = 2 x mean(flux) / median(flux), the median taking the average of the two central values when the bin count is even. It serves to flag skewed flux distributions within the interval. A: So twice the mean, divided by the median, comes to 2.02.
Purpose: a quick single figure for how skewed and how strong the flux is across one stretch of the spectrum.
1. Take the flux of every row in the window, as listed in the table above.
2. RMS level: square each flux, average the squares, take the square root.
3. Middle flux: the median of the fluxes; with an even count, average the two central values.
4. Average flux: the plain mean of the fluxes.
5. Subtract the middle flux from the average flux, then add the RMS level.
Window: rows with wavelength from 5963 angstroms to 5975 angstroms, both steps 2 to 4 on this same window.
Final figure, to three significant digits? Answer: 14.9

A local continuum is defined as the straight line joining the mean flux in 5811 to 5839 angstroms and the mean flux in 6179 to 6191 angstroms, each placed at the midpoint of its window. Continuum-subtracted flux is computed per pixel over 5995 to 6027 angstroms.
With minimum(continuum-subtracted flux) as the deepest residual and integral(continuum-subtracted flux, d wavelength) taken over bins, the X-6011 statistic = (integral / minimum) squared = 81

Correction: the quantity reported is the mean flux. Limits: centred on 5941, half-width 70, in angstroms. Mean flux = 14.3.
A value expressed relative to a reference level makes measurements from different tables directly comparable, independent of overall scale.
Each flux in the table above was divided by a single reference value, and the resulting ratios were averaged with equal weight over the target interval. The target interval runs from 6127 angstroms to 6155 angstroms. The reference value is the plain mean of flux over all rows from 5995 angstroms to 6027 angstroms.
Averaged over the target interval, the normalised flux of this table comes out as 0.96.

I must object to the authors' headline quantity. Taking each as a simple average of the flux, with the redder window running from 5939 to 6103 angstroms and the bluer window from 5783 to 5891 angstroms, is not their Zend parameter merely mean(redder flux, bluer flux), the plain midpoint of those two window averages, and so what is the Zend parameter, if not 15.3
